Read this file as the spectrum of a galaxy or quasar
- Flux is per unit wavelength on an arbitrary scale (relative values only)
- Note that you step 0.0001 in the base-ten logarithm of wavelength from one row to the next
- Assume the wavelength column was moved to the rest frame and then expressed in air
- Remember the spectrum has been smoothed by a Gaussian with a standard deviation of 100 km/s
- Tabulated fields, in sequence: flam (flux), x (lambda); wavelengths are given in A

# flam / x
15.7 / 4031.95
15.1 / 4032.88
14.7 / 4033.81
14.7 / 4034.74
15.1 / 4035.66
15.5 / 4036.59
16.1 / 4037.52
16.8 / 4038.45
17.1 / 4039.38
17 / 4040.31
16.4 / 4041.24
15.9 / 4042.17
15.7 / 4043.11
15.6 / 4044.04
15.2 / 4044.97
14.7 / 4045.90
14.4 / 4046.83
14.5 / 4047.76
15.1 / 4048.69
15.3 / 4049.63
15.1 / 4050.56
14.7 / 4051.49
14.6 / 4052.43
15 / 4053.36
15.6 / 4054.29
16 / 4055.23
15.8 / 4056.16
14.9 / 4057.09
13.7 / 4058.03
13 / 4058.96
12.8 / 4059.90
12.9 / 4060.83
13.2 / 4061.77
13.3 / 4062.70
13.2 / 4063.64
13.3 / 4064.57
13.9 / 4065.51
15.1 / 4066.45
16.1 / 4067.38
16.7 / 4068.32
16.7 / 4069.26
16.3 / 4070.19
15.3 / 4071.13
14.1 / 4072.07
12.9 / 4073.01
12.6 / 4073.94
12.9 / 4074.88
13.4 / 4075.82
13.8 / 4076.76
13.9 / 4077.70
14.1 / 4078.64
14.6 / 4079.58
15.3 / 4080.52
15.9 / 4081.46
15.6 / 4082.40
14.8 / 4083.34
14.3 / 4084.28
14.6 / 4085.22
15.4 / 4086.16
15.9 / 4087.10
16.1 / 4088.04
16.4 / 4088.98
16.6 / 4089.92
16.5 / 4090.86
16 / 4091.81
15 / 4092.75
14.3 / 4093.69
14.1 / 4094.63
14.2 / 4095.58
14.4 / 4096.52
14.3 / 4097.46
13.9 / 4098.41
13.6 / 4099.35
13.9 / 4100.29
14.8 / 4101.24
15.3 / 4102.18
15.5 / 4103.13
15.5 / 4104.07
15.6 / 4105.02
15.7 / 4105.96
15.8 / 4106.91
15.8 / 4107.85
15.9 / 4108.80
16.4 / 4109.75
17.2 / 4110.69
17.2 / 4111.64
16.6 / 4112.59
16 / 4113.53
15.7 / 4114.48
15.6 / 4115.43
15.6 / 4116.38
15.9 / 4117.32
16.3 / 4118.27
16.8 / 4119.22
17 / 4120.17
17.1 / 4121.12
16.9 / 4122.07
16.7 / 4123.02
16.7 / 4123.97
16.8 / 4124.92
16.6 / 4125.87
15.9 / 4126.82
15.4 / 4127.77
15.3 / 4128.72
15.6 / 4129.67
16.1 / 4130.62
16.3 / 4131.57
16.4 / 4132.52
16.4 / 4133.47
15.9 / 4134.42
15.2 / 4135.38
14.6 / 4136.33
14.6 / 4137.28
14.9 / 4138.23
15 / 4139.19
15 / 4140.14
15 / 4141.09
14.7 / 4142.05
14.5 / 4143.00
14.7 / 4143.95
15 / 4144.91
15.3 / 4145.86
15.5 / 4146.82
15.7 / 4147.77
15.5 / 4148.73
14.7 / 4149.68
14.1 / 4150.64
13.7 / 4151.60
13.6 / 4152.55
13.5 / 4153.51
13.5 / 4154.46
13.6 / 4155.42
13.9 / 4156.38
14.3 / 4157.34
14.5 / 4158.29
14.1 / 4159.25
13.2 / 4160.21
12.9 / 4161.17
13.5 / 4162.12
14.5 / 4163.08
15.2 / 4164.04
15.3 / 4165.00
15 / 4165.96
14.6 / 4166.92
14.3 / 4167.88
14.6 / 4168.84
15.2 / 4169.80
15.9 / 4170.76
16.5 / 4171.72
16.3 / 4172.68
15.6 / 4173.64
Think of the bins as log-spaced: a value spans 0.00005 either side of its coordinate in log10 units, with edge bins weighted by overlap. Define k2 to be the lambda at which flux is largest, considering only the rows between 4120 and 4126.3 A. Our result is 4121.12 A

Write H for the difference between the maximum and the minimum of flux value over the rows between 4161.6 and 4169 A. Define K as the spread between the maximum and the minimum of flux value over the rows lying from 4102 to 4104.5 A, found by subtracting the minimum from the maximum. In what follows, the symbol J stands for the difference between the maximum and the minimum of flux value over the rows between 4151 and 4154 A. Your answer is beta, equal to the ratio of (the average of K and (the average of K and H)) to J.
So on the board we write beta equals 3.0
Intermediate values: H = 1.8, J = 0.2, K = 0.2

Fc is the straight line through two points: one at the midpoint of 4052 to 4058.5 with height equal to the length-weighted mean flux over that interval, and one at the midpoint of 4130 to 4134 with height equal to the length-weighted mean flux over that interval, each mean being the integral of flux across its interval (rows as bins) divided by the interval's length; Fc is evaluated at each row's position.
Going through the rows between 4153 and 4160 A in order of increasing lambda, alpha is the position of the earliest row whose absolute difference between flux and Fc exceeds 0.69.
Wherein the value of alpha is 4153.51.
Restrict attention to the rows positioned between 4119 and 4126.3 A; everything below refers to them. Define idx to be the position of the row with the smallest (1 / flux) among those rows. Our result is 4121.12 A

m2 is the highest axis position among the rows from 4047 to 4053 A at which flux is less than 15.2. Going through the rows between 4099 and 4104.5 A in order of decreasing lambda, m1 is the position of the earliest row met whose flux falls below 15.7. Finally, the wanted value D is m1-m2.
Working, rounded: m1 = 4104.07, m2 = 4052.43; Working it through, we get 51.6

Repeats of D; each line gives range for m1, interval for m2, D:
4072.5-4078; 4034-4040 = 42.0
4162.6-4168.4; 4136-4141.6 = 26.8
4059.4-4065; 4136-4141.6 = -76.5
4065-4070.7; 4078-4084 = -16.9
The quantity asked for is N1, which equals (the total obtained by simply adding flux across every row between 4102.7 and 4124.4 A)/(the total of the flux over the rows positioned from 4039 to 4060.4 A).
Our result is 1.07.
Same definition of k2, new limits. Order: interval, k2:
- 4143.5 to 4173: 4171.72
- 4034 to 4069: 4039.38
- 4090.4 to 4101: 4090.86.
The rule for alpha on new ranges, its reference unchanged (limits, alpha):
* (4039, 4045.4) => 4039.38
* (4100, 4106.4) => 4100.29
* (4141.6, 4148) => 4142.05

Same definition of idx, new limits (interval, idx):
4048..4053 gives 4049.63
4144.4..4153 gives 4147.77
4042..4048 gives 4042.17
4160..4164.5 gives 4164.04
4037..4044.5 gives 4039.38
